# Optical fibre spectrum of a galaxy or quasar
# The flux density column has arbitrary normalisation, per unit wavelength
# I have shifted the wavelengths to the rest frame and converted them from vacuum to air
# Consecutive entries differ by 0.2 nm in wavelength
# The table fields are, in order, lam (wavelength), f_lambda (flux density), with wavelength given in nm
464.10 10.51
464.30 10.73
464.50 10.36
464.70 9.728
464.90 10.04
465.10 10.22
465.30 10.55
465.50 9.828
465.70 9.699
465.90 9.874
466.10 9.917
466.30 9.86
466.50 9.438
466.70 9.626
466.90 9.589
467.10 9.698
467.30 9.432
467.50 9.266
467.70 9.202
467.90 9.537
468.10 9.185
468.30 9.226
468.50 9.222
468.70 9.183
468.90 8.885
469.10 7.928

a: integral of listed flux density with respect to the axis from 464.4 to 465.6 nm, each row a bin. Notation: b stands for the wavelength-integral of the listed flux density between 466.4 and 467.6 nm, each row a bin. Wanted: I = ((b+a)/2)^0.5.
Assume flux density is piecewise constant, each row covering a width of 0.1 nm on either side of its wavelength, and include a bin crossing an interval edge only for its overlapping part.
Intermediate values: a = 12.15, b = 11.4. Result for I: 3.43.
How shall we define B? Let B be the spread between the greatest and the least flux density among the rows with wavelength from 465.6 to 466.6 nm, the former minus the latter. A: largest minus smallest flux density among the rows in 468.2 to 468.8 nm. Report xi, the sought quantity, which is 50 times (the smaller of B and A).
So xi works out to 2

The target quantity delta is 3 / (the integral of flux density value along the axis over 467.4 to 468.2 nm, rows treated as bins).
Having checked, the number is 0.403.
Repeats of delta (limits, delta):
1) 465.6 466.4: 0.381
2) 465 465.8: 0.372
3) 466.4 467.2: 0.391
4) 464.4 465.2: 0.372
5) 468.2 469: 0.411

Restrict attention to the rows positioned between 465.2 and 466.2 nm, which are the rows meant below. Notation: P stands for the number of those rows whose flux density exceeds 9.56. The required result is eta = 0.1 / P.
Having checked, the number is 0.0200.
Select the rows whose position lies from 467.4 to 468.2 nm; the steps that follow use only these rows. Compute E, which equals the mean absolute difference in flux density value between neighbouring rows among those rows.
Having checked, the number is 0.25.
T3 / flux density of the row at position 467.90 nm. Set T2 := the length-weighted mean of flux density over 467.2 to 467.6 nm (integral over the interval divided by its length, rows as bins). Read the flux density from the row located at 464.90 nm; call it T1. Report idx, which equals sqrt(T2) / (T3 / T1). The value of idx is 3.22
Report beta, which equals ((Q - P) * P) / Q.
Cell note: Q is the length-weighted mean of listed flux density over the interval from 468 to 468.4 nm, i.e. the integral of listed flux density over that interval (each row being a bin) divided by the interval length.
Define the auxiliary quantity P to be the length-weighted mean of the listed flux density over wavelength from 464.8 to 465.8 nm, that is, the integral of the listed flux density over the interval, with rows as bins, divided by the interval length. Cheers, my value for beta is -0.9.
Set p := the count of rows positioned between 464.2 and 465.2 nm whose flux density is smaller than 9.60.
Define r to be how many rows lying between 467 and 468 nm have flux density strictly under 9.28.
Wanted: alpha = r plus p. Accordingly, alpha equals 2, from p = 0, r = 2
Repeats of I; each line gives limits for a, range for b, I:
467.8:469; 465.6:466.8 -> 3.37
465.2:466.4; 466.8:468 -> 3.41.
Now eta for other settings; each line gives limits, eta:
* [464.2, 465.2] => 0.0200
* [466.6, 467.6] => 0.0333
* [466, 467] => 0.0250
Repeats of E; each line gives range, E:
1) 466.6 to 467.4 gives 0.14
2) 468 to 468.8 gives 0.03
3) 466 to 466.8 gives 0.22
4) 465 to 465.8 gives 0.39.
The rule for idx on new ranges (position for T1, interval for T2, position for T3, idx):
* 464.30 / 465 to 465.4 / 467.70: 3.76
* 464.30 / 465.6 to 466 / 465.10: 3.28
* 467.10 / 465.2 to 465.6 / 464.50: 2.99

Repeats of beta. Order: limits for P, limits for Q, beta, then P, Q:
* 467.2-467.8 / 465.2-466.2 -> 0.6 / 9.30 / 10.0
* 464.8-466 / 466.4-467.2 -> -0.5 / 10.04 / 9.6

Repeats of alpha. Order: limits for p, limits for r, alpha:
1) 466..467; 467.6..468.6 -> 6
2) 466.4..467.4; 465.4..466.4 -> 3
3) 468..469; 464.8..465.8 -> 5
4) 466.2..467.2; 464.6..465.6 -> 2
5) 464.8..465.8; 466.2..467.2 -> 0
